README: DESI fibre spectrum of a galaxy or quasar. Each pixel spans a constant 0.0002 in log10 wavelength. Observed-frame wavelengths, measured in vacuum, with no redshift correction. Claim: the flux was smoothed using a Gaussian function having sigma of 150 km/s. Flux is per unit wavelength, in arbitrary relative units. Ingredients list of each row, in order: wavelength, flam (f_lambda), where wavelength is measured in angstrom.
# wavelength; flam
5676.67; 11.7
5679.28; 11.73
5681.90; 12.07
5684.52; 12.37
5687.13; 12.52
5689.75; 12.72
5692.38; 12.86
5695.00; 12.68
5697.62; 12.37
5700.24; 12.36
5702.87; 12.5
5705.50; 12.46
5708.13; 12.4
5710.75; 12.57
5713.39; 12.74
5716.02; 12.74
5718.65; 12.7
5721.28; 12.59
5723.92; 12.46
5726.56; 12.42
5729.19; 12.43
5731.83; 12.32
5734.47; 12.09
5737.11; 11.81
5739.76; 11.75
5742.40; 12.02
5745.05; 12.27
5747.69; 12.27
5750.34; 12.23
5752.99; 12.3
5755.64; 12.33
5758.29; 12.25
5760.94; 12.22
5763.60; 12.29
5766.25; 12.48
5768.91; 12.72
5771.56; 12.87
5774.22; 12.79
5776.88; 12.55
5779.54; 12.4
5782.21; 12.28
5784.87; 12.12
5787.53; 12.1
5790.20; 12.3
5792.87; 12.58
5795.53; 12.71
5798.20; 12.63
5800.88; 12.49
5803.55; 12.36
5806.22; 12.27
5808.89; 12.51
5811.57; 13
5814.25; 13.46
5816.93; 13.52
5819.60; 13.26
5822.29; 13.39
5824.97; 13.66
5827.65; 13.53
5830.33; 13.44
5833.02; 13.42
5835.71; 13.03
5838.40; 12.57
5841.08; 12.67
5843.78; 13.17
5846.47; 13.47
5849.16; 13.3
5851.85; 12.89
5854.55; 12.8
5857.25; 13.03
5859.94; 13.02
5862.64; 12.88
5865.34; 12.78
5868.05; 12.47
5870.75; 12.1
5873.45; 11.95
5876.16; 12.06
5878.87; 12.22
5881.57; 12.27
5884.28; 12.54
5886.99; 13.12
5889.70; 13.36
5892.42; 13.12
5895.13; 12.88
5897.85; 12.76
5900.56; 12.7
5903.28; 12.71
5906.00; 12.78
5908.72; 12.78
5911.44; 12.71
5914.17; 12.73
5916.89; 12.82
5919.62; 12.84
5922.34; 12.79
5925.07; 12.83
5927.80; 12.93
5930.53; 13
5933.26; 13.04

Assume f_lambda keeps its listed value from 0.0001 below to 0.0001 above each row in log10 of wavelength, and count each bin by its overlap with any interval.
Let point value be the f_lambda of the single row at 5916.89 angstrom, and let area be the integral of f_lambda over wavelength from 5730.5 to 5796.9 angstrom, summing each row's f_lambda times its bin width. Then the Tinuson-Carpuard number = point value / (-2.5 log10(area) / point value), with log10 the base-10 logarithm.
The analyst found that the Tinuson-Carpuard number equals -22.6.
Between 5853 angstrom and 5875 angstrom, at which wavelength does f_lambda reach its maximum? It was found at 5857.25 angstrom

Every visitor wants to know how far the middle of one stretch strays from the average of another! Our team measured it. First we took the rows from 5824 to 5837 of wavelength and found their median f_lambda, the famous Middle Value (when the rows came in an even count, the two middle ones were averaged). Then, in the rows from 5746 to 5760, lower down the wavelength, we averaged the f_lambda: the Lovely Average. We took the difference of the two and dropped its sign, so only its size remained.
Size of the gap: 1.2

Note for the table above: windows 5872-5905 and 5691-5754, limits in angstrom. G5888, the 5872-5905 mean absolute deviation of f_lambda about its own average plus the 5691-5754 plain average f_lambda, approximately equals 12.7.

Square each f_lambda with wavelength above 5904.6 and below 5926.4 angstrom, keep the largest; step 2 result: 165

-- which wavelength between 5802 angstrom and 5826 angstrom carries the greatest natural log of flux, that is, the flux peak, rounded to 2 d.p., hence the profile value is 5824.97 angstrom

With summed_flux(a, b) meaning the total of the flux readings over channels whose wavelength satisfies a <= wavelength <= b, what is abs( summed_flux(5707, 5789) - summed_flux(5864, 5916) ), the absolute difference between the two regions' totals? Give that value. 143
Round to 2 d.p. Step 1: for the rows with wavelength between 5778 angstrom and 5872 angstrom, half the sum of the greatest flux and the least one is 12.88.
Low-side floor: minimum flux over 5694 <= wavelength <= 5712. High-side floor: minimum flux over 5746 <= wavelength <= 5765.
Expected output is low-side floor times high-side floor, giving 151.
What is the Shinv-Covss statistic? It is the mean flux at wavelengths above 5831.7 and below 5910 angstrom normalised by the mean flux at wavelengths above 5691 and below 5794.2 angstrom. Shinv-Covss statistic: 1.03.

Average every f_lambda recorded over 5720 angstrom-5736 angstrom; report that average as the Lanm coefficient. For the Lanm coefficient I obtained 12.4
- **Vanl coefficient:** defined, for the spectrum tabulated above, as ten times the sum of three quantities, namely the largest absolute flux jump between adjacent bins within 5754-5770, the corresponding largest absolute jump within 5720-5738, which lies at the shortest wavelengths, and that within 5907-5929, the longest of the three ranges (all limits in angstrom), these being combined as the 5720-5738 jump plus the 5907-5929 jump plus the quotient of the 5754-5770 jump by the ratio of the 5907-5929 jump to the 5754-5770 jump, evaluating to 10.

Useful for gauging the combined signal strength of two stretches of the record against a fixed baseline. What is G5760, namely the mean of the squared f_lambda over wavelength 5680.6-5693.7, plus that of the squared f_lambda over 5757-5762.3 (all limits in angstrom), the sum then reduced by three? 303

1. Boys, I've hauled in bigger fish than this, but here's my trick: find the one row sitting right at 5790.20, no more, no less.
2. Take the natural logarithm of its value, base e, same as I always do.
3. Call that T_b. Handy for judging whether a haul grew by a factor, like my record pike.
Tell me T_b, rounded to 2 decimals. 2.51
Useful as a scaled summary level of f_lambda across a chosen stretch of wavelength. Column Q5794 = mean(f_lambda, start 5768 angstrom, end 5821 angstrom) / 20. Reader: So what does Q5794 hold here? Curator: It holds 0.632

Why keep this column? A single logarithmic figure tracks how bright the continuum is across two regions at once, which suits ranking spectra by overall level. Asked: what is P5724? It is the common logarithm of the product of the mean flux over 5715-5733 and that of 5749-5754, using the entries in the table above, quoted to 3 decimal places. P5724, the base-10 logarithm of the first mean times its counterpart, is 2.186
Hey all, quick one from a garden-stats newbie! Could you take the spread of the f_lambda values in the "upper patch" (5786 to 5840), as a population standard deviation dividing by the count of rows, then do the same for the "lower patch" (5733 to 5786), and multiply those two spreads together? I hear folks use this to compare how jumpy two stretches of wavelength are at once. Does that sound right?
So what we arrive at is 0.14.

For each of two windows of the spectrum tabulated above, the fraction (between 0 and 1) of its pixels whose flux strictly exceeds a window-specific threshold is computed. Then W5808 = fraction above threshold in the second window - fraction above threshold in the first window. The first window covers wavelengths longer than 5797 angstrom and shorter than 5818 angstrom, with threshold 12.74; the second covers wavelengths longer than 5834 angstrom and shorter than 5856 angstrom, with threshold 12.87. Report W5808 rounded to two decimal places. 0.25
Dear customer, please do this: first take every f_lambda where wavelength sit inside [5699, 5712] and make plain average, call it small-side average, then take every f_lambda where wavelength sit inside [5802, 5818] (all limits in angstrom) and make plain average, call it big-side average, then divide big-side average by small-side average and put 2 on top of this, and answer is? 3.03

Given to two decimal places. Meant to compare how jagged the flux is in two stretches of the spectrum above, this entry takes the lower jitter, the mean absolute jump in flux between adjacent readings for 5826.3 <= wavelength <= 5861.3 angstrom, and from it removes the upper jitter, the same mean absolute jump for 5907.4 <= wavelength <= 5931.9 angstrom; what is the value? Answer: 0.17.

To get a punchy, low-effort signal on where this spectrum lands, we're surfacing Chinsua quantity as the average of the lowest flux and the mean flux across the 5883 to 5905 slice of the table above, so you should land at 12.7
